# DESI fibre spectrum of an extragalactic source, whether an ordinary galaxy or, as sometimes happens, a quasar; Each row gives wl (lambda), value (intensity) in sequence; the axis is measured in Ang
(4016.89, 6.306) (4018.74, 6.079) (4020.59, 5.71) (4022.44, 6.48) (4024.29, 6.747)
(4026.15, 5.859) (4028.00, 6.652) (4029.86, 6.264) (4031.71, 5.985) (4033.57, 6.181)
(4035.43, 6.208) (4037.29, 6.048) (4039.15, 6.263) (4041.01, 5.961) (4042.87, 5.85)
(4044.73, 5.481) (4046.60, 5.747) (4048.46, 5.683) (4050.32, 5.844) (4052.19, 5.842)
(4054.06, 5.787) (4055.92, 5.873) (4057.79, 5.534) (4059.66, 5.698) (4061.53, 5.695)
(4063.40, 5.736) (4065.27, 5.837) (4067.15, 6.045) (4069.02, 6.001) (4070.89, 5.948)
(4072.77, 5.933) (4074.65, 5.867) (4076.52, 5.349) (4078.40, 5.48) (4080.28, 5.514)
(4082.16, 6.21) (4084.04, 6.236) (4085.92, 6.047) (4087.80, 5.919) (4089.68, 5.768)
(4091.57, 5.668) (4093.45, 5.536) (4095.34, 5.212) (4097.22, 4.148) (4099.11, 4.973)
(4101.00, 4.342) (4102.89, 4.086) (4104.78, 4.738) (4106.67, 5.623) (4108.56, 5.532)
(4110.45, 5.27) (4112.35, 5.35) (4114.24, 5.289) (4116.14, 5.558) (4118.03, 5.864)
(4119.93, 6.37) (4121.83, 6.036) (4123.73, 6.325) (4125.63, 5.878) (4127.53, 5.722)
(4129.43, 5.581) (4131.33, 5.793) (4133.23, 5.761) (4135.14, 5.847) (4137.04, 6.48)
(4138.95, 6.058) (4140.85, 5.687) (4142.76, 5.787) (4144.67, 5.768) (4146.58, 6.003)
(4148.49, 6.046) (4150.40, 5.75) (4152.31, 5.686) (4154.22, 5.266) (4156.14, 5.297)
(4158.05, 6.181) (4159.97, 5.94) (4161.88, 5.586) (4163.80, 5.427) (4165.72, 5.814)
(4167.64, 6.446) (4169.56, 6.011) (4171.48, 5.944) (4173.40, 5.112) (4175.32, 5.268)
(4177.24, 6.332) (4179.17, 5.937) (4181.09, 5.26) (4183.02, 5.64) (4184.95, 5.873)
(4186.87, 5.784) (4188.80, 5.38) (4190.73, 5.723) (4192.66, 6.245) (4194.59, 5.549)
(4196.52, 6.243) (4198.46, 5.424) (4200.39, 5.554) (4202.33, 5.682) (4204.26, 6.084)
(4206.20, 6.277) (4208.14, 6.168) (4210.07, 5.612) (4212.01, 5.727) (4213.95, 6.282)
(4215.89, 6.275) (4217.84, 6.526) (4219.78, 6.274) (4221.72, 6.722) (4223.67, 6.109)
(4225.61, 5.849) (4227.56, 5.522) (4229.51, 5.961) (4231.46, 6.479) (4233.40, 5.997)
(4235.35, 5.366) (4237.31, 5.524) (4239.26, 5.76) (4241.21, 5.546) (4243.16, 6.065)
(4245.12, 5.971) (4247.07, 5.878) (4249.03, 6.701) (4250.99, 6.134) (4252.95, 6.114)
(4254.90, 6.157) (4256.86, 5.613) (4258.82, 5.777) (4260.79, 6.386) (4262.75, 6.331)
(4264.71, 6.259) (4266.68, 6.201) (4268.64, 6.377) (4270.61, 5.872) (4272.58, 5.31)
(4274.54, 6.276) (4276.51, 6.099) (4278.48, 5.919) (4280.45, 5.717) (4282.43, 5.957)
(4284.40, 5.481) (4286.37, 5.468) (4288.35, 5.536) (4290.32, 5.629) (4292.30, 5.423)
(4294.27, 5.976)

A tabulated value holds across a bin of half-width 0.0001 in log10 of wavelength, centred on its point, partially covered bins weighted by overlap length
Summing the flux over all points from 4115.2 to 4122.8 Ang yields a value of 23.8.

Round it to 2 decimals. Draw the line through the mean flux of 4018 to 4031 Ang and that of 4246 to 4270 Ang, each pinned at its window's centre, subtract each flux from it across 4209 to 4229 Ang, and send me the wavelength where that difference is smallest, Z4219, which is 4221.72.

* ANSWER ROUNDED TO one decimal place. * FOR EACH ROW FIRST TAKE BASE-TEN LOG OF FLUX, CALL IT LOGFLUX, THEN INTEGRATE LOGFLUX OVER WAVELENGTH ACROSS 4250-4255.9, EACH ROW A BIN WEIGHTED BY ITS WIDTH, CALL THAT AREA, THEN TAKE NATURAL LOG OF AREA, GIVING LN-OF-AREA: 1.5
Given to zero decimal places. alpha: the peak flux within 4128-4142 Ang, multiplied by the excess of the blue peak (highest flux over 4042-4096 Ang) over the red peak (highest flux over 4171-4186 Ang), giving -1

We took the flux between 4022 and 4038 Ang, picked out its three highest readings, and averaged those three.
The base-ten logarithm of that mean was 0.821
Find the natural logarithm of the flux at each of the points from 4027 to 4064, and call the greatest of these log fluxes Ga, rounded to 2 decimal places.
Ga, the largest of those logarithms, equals 1.89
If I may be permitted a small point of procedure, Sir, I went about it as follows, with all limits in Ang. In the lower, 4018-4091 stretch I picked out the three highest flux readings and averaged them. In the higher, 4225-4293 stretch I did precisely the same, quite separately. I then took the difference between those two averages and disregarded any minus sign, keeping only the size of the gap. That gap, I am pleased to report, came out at 0.10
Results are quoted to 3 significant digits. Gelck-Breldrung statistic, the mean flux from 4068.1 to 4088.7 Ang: 5.86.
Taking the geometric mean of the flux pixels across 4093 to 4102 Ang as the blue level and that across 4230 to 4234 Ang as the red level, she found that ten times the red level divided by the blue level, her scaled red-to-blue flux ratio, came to 12.9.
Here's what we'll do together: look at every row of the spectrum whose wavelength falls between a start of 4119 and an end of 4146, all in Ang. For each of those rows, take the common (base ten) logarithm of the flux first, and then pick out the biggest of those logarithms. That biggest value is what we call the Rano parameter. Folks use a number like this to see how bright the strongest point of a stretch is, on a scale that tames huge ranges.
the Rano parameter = 0.812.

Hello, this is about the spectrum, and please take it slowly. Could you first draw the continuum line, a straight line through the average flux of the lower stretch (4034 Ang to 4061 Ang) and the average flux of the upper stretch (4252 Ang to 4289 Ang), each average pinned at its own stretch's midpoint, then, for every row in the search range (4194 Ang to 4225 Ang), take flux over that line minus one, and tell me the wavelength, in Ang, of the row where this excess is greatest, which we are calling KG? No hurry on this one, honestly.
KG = 4221.72 Ang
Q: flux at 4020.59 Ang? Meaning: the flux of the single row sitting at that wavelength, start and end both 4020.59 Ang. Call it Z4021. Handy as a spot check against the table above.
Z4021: 5.71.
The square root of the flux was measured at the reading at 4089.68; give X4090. 2.40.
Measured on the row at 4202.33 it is 2.38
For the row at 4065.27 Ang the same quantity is 2.42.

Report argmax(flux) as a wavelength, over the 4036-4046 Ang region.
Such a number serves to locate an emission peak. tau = 4039.15 Ang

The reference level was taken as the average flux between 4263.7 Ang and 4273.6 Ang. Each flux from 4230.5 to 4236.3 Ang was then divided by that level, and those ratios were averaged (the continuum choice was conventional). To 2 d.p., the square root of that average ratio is 1.00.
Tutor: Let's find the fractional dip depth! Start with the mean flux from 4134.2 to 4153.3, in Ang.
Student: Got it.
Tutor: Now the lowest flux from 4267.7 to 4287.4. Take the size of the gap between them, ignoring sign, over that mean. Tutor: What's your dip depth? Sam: 0.10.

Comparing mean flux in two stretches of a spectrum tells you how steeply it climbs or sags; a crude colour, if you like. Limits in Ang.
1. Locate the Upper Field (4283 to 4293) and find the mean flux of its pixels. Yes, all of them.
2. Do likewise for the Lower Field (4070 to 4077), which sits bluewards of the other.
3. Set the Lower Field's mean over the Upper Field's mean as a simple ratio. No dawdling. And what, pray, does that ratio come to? 1.05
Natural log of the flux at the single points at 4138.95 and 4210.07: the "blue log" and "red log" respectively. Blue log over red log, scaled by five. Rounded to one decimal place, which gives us 5.2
